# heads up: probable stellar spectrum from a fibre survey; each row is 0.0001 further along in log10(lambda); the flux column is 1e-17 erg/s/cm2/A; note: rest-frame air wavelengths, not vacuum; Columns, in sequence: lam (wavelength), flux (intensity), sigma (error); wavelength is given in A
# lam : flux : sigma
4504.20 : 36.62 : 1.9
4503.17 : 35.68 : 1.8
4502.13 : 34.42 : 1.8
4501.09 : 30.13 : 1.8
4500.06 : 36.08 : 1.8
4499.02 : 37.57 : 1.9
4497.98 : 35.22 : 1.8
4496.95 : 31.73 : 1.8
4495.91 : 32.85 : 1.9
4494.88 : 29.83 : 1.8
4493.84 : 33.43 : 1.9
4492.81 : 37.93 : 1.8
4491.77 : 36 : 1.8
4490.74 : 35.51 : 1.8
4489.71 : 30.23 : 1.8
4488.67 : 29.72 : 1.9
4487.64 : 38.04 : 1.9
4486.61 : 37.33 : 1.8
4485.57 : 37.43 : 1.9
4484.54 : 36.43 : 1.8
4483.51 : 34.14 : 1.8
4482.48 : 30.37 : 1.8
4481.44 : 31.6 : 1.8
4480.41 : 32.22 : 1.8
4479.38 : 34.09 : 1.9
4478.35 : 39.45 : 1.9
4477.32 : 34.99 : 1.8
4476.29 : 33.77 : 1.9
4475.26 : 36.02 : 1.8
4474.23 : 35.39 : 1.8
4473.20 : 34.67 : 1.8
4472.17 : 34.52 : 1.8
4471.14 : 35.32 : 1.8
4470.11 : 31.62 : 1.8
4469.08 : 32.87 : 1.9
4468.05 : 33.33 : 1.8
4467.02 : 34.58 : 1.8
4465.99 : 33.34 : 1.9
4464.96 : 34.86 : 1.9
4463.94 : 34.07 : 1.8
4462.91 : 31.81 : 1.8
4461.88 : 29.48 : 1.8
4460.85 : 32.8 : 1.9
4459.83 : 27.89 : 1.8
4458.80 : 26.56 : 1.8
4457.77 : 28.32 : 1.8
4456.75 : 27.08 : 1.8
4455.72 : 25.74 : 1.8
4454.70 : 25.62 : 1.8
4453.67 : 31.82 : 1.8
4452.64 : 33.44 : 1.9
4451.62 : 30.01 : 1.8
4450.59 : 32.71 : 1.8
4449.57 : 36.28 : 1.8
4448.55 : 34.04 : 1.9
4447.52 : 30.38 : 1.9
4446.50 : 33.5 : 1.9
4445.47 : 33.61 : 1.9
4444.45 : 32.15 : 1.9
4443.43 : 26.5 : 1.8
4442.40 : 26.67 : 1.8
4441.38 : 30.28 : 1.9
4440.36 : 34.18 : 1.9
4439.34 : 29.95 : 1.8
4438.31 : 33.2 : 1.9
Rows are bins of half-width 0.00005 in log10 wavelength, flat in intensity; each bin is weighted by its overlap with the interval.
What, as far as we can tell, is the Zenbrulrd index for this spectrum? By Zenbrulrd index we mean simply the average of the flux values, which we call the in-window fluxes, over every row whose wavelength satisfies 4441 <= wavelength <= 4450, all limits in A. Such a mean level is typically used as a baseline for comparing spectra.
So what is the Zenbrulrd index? 31.5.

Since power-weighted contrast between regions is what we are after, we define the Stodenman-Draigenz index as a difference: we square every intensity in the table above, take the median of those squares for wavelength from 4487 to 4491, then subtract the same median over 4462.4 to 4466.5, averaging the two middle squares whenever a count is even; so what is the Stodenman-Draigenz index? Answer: -49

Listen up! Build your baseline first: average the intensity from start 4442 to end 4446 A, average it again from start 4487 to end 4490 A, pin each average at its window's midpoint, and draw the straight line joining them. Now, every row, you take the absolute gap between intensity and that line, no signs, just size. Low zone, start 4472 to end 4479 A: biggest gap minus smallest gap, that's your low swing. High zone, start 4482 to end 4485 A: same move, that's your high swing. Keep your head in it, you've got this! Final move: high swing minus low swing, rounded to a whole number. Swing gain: -3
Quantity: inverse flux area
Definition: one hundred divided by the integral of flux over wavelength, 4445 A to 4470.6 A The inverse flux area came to 0.12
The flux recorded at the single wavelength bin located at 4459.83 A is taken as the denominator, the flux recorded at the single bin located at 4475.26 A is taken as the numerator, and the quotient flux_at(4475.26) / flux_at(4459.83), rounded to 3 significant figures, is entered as 1.29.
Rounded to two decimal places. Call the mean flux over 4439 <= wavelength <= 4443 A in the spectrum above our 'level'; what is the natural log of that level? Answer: 3.41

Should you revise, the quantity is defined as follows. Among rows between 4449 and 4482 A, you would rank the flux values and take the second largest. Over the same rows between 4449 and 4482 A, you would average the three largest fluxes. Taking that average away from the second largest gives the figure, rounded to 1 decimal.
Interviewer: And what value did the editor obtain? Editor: -1.0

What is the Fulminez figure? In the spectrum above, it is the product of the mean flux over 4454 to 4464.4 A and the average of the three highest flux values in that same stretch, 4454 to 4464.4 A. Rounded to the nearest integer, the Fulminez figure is 952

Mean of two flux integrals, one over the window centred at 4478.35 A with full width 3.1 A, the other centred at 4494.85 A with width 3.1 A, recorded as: 106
